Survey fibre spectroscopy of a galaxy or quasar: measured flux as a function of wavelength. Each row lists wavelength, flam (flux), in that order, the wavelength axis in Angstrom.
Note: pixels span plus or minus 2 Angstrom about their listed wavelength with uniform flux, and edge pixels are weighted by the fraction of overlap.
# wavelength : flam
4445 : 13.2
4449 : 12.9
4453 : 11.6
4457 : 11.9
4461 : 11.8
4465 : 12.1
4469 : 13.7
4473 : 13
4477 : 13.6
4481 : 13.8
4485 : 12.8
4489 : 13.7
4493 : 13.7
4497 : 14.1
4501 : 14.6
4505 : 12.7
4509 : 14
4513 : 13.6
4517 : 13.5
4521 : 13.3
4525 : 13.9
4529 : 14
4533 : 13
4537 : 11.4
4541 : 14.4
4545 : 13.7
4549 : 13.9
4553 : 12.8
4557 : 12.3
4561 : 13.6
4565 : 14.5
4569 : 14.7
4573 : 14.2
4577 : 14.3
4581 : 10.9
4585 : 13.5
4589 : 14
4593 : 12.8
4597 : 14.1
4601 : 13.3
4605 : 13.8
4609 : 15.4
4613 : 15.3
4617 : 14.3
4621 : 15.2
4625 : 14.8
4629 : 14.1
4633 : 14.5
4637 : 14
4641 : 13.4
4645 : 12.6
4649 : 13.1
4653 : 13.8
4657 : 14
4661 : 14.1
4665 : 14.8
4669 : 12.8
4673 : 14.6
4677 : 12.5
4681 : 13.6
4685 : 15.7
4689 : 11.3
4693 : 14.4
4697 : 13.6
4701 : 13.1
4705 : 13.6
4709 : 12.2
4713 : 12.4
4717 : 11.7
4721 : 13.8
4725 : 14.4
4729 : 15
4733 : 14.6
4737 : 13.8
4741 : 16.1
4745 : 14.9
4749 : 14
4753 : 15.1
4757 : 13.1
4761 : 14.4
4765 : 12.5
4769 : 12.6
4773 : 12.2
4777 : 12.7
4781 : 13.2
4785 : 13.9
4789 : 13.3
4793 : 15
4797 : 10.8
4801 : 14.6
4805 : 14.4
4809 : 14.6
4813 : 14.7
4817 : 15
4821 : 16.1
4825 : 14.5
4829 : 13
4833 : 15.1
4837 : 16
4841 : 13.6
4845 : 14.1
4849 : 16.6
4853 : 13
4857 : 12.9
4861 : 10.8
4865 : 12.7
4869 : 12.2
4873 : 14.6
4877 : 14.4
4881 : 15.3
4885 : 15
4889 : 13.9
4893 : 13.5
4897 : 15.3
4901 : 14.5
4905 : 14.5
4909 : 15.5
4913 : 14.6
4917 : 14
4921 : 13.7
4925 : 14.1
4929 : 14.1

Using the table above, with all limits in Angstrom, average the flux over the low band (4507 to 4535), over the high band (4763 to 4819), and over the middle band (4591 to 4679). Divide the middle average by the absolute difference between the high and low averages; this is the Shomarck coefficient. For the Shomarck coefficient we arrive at 178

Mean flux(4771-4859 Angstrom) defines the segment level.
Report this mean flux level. 14.1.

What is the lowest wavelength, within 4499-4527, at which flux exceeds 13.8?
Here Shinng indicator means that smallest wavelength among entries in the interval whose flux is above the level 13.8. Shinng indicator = 4501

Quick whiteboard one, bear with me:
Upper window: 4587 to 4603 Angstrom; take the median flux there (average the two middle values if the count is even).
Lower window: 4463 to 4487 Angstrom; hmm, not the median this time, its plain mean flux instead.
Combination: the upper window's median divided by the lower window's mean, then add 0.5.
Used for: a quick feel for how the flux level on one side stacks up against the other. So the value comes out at 1.54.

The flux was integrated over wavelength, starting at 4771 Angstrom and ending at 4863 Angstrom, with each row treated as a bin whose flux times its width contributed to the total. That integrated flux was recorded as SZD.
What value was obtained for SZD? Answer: 1280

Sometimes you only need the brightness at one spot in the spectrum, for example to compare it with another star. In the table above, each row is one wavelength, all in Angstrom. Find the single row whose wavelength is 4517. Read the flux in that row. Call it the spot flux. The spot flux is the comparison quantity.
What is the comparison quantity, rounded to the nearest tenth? 13.5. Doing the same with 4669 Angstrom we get 12.8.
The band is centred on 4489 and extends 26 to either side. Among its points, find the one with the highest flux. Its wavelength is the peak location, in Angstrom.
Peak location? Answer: 4501 Angstrom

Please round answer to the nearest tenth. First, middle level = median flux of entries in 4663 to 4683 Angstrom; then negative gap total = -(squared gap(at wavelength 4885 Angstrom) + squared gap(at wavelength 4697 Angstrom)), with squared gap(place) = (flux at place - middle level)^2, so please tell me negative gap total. -2.0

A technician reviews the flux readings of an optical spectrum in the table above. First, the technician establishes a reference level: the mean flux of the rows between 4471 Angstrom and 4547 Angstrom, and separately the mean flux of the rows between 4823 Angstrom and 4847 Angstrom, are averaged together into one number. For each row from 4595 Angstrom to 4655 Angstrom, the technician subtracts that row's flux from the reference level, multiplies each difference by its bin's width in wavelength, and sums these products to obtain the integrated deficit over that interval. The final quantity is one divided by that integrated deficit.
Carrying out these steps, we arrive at -0.10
